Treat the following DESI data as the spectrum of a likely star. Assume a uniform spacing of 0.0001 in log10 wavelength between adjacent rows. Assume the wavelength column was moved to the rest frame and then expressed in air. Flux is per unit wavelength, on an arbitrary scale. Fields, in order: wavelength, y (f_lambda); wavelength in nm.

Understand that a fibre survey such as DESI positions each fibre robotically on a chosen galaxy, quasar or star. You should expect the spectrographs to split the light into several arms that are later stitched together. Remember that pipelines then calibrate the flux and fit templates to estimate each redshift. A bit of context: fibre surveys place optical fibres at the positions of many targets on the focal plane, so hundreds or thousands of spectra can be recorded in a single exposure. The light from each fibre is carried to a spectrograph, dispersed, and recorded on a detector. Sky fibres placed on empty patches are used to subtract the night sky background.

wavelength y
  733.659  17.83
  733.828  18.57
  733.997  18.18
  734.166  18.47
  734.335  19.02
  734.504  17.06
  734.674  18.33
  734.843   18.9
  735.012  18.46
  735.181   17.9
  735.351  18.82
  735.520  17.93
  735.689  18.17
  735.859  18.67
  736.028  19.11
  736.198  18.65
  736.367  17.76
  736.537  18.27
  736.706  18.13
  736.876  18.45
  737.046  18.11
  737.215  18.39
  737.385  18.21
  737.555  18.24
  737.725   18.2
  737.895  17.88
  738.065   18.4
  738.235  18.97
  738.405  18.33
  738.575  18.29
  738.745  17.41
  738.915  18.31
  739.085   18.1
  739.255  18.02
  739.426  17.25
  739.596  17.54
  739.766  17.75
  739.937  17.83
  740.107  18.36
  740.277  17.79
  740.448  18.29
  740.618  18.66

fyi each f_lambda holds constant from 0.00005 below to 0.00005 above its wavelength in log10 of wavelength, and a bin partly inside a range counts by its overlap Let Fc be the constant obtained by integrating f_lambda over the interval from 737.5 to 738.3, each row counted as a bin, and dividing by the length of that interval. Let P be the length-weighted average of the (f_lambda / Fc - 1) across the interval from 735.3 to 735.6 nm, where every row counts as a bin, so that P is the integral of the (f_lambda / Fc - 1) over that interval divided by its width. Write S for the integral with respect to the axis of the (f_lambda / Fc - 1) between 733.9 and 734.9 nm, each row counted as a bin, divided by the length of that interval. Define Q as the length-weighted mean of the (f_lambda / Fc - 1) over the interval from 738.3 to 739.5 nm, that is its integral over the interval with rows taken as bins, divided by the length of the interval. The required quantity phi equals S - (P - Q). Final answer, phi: -0.02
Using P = 0.001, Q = -0.018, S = 0.000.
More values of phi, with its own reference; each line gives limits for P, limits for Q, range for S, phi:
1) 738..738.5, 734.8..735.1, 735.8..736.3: 0.03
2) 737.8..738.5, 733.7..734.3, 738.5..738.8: -0.02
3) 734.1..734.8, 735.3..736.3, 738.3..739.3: 0.00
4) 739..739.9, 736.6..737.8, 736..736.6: 0.03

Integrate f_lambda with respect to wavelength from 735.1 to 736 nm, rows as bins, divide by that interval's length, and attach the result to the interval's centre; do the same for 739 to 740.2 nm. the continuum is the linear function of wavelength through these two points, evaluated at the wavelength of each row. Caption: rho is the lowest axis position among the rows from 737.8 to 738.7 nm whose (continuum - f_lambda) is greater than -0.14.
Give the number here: 737.895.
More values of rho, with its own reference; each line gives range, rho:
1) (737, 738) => 737.046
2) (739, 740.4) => 739.255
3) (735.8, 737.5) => 736.367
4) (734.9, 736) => 735.012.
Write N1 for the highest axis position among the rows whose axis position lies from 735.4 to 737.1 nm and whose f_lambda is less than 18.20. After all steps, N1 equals 737.046 nm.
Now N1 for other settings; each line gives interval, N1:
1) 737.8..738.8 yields 738.745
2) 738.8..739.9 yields 739.766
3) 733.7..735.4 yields 735.181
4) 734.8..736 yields 735.689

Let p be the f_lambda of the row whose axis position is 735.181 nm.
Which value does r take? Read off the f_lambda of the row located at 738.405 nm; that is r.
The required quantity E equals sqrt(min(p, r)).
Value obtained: 4.23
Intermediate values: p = 17.9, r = 18.33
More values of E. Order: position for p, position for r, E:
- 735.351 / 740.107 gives 4.28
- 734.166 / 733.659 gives 4.22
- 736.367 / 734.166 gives 4.21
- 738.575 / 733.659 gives 4.22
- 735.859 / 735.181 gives 4.23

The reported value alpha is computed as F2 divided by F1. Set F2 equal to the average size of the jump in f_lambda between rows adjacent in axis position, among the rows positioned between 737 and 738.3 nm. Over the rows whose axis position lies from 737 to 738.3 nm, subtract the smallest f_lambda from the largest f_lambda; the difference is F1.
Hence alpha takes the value 0.25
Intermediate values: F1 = 1.09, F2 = 0.28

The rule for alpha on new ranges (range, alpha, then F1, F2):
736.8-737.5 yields 0.78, 0.34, 0.27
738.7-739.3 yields 0.44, 0.90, 0.40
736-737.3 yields 0.31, 1.35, 0.42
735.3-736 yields 0.61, 0.89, 0.54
